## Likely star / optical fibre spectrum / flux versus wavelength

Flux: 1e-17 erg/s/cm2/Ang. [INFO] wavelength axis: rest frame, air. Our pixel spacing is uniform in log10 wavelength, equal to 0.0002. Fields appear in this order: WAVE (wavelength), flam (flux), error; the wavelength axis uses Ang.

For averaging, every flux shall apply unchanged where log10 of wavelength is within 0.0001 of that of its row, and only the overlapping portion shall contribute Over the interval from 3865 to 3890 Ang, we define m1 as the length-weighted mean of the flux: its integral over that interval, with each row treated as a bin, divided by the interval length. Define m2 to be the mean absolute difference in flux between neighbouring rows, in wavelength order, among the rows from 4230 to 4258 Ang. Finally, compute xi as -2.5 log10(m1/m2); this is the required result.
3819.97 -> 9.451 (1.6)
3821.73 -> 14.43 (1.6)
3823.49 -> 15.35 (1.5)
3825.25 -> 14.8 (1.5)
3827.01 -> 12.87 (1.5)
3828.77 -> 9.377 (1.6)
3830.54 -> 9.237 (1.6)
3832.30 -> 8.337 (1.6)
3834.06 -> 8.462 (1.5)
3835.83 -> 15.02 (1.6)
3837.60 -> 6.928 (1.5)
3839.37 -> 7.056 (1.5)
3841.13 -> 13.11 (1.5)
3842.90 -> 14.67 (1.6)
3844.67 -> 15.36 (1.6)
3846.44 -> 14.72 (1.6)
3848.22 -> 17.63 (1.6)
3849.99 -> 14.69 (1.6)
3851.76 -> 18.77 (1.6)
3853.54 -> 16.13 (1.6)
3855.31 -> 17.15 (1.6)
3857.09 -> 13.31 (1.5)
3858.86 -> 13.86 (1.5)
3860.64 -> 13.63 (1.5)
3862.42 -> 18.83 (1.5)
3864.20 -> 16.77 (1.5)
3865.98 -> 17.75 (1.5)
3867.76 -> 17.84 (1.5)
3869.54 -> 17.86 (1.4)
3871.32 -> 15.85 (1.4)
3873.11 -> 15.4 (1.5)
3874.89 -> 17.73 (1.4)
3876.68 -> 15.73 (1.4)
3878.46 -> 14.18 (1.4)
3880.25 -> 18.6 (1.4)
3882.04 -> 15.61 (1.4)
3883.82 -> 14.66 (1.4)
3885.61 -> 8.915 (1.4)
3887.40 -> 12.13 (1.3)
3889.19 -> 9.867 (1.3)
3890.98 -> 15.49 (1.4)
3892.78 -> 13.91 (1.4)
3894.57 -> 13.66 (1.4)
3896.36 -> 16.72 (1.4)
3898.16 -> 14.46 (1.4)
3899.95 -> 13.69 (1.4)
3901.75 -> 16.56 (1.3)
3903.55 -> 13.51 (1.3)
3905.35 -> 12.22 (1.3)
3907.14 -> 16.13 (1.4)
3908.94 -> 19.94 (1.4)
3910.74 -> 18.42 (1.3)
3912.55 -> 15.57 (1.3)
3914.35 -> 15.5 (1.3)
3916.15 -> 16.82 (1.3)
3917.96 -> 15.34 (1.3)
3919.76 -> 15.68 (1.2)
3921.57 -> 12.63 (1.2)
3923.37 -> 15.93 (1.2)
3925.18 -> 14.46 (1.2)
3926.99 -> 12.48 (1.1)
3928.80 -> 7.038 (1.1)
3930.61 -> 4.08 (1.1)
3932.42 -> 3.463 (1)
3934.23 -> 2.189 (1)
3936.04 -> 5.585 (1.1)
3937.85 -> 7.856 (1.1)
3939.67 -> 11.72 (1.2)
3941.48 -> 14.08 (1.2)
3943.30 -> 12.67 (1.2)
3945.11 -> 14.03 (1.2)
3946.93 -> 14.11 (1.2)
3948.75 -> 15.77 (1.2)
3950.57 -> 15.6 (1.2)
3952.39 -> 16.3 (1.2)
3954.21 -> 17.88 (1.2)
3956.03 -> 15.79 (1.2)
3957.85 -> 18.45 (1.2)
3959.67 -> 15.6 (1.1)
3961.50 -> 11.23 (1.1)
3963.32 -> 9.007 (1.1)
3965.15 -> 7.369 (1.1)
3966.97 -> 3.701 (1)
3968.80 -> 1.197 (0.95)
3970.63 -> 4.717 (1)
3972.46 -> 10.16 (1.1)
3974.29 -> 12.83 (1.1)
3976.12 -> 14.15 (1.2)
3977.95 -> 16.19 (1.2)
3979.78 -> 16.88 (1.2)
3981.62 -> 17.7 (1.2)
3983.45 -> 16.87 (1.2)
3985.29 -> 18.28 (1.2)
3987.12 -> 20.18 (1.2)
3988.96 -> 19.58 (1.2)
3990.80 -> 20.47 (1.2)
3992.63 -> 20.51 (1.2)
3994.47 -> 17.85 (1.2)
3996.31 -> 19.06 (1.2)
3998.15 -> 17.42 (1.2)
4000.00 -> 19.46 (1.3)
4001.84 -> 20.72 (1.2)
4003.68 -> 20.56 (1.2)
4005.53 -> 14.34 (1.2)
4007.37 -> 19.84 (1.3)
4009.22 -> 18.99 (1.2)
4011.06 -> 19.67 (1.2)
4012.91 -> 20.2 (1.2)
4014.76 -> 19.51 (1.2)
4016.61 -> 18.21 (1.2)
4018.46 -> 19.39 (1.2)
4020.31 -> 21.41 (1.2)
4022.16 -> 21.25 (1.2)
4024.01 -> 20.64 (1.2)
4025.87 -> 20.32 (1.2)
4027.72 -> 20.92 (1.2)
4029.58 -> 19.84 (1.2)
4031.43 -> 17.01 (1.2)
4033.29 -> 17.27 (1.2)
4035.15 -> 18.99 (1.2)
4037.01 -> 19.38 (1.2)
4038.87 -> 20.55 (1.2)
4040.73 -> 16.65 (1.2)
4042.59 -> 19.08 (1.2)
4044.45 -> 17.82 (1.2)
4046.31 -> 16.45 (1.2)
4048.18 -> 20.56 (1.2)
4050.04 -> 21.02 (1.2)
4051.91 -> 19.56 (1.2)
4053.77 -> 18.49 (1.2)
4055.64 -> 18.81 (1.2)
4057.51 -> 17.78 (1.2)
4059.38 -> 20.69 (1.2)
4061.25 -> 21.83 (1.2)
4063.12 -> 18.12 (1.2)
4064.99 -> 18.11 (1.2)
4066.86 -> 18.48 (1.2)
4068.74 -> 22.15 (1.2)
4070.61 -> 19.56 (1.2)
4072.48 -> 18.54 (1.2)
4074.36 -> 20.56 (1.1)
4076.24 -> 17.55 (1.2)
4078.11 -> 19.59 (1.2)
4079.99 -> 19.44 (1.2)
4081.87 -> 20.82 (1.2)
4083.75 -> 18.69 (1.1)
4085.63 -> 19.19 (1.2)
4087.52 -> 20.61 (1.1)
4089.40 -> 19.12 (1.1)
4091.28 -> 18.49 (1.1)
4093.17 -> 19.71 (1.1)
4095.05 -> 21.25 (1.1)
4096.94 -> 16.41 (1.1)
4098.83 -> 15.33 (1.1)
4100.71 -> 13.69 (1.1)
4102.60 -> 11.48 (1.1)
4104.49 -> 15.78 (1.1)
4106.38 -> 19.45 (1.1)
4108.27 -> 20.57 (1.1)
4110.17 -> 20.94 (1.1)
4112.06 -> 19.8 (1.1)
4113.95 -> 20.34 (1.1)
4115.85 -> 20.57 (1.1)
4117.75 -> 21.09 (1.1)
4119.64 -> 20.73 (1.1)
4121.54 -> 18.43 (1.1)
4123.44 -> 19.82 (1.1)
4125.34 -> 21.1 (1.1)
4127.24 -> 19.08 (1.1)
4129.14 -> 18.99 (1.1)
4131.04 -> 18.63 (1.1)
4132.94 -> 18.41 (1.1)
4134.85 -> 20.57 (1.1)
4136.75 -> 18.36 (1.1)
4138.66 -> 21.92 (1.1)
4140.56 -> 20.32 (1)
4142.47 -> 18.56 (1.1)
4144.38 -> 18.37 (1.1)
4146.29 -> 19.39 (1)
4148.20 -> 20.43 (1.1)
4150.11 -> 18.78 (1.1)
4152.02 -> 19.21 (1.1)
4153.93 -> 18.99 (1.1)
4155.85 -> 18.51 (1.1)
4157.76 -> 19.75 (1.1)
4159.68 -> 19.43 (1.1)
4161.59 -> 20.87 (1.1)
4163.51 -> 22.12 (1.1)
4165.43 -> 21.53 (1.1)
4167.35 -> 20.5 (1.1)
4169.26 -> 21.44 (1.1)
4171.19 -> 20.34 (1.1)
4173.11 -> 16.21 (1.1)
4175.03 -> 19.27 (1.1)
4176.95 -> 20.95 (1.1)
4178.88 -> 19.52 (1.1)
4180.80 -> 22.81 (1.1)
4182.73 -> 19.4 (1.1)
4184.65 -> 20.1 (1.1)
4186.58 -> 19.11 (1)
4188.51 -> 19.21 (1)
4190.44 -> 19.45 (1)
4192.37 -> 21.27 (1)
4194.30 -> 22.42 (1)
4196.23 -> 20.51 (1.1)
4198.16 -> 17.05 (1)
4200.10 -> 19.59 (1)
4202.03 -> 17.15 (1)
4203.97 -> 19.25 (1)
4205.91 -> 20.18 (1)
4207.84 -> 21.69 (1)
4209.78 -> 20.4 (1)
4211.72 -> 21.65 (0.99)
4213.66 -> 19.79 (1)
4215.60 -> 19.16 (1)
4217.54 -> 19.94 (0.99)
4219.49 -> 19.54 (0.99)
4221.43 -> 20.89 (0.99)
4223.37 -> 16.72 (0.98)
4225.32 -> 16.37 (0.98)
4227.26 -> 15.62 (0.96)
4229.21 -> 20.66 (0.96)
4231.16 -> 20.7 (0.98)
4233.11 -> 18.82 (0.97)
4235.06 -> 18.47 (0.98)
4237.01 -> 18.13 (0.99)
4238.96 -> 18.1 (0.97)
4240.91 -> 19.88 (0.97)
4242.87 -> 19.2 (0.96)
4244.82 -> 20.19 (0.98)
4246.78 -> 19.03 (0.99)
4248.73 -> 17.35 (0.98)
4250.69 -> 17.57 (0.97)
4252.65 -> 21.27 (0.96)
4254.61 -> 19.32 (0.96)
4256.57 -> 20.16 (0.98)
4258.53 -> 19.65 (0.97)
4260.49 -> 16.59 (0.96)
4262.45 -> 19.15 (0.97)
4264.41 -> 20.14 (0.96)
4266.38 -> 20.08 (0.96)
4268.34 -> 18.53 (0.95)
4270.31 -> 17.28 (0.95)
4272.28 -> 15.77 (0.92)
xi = -2.75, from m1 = 15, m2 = 1.2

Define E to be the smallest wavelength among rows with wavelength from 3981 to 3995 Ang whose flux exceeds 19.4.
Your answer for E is 3987.12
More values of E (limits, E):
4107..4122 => 4108.27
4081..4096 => 4081.87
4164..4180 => 4165.43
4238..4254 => 4240.91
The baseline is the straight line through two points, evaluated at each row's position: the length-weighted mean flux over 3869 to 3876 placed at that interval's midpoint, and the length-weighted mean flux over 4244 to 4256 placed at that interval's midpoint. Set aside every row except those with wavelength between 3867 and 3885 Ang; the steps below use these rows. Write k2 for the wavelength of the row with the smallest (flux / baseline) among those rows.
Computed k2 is 3878.46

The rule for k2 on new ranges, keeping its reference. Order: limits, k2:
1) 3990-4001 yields 3998.15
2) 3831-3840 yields 3837.60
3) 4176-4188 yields 4186.58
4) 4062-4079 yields 4076.24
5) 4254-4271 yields 4260.49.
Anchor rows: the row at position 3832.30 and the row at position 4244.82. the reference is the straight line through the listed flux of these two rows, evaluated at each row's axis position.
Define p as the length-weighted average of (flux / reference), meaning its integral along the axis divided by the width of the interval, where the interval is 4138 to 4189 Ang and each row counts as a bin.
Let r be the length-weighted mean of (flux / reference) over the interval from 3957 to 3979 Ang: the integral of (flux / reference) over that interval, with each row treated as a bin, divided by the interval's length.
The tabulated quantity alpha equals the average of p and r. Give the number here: 1.0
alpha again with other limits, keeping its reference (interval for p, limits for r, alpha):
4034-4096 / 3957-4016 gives 1.3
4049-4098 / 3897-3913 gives 1.4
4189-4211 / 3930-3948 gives 0.9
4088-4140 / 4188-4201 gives 1.1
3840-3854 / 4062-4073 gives 1.5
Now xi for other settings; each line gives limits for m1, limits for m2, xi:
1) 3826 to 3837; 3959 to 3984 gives -1.58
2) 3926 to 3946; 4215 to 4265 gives -1.96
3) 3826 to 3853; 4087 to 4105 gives -1.93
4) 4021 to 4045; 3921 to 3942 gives -2.16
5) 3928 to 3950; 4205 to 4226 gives -2.11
